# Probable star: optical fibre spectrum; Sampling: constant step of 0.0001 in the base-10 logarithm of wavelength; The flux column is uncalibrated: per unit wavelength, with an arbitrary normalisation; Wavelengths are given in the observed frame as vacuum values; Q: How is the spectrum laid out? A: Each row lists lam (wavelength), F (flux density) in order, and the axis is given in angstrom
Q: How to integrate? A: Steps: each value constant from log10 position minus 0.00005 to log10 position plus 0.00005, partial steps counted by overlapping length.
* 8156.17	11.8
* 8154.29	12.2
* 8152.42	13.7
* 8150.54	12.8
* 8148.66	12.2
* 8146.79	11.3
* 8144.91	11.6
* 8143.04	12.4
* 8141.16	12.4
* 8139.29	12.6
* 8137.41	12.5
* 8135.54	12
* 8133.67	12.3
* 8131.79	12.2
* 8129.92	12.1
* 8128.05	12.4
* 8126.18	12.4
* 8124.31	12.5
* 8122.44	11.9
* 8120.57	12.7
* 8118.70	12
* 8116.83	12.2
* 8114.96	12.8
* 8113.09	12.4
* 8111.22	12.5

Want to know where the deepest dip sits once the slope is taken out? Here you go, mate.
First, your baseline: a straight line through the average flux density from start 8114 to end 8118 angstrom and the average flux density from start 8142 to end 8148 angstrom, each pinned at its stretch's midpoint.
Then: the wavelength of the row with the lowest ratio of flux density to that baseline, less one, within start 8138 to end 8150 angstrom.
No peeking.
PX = 8146.79 angstrom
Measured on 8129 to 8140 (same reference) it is 8129.92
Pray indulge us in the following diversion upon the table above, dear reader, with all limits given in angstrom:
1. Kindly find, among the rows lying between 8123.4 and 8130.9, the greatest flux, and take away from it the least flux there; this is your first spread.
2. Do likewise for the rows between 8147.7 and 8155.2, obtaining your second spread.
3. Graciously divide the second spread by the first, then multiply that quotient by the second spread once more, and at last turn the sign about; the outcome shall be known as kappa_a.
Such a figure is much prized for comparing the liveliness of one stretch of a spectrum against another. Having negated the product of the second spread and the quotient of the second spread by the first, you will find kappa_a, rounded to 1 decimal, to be -5.6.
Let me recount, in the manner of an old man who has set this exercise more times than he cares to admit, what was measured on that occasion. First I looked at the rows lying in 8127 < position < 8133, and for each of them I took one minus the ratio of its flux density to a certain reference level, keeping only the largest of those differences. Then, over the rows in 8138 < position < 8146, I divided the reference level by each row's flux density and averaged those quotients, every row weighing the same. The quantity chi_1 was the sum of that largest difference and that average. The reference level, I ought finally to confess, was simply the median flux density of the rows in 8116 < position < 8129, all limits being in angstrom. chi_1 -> 1.04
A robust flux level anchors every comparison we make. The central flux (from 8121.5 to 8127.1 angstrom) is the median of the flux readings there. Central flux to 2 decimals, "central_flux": 12.40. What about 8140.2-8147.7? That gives 12.00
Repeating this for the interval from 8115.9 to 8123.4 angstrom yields 12.10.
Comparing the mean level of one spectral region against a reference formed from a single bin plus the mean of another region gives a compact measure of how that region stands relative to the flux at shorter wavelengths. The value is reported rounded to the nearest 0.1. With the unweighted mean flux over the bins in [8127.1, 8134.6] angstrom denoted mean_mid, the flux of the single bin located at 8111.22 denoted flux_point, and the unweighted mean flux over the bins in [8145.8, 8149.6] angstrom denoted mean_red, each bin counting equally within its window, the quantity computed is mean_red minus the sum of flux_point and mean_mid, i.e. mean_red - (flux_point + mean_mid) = -13.0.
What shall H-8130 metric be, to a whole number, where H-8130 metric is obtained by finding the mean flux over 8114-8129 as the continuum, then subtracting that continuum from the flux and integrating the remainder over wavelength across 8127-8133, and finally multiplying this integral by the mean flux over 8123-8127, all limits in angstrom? -9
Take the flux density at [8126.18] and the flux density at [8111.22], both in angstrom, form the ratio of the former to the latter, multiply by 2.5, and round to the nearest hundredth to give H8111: 2.48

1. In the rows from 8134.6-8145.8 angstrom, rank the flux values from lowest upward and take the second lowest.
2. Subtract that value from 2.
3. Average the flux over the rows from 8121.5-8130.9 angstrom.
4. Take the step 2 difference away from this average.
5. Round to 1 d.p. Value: 22.3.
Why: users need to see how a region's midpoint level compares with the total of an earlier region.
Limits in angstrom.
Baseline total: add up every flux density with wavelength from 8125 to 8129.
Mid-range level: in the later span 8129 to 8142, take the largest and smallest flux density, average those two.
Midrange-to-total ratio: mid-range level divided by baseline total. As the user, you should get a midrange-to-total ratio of 0.50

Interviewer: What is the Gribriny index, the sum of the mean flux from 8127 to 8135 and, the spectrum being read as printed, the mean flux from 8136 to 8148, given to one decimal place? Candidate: 24.4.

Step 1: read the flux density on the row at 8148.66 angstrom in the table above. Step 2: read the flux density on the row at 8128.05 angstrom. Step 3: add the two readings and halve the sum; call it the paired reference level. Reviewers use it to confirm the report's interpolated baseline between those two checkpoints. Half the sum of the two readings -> 12.3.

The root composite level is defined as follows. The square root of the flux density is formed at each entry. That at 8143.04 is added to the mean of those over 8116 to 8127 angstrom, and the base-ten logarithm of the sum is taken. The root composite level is 0.847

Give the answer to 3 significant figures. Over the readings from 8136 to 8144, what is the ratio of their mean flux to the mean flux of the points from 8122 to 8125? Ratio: 1.02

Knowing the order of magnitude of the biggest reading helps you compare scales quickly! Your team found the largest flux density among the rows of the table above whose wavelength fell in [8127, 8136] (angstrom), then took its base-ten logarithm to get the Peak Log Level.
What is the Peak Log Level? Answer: 1.09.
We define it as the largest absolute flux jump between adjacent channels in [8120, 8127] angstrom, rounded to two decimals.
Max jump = 0.80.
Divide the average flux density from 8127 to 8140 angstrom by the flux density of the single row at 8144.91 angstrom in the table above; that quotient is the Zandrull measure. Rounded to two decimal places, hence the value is 1.06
